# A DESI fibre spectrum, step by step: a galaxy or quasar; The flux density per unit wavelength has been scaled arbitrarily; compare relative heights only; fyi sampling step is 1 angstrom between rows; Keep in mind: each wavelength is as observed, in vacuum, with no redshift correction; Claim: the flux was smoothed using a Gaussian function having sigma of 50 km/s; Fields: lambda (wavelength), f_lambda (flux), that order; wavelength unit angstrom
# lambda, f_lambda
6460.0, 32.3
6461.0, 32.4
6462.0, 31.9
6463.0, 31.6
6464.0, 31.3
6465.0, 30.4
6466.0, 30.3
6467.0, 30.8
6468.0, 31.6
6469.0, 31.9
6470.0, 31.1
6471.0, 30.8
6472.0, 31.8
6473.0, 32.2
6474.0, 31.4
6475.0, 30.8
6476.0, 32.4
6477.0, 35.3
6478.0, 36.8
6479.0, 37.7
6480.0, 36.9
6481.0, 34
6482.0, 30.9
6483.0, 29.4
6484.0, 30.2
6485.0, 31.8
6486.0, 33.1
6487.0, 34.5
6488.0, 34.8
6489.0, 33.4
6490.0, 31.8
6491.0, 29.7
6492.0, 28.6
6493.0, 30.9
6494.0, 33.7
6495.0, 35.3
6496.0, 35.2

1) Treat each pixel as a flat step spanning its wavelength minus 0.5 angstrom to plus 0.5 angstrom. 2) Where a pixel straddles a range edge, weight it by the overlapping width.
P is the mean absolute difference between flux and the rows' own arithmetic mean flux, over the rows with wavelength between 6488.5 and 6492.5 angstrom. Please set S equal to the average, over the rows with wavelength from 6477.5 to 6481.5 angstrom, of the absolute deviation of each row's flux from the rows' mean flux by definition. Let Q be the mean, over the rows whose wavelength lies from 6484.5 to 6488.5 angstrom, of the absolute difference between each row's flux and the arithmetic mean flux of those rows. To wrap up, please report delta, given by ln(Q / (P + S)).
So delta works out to -1.0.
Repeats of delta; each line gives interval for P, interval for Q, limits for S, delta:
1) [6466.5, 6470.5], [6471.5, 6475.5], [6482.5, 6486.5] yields -1.3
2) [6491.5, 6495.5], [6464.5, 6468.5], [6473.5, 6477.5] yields -2.2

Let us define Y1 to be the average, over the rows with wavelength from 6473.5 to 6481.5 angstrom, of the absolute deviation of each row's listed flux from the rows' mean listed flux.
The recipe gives 2.3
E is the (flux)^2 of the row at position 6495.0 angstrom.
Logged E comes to 1246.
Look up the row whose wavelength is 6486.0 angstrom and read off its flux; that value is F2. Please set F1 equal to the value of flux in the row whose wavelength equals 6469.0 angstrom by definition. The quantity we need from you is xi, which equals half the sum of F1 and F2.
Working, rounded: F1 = 31.9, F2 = 33.1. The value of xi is 32.5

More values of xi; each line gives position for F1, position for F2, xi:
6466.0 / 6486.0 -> 31.7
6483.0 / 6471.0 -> 30.1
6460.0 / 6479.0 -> 35.0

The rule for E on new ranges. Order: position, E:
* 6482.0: 955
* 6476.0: 1050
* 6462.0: 1018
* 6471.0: 949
